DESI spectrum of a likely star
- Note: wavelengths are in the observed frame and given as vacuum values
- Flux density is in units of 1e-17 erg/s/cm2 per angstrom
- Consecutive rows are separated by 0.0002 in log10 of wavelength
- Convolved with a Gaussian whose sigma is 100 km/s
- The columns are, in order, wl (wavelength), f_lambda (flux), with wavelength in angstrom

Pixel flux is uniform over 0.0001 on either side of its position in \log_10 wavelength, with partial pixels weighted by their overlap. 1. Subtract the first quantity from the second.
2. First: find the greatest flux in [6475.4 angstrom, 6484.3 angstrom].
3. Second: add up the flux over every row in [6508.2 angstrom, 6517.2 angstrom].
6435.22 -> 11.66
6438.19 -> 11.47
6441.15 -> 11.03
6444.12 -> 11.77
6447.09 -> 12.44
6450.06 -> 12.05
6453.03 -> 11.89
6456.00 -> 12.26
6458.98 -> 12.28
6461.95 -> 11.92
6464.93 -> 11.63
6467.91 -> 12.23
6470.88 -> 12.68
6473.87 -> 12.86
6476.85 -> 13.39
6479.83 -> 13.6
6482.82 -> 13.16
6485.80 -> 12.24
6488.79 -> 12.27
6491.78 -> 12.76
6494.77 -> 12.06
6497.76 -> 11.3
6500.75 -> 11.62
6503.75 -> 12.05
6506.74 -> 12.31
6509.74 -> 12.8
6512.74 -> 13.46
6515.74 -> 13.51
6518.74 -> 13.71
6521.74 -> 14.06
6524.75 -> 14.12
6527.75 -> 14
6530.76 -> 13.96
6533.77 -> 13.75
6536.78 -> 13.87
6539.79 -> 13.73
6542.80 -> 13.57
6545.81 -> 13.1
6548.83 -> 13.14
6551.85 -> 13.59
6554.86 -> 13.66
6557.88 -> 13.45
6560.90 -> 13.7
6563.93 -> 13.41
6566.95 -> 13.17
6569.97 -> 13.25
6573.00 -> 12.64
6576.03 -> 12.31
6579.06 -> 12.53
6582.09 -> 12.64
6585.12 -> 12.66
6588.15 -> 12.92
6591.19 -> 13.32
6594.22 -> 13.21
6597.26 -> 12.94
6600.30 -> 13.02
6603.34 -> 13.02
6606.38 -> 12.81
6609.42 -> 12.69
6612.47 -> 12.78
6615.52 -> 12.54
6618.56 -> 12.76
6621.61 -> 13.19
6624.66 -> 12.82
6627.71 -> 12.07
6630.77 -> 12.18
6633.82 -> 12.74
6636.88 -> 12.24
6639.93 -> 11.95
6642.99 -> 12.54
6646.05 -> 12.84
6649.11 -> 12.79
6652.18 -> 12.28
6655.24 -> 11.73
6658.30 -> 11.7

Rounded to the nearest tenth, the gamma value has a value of 26.2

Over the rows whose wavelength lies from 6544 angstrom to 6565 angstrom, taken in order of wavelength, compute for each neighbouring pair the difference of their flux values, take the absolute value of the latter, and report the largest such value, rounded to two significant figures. 0.45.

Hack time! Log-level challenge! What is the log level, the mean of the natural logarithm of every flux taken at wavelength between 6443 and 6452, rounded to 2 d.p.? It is 2.49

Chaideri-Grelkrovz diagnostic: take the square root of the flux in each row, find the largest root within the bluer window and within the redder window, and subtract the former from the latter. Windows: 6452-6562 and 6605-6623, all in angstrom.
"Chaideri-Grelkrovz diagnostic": -0.13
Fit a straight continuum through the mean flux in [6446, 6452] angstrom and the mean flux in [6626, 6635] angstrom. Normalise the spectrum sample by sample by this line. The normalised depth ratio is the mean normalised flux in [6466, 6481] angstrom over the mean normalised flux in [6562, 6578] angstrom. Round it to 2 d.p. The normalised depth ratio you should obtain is 1.00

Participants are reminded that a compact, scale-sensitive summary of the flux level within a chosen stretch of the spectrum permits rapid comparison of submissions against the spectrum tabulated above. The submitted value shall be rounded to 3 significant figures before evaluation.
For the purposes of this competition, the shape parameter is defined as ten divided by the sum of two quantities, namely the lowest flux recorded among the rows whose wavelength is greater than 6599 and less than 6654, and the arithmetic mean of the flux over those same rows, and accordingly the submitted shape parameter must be 0.407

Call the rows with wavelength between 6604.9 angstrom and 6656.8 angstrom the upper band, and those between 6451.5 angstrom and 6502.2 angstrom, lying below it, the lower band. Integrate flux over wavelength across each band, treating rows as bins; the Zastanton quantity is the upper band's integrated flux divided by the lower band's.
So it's 1.037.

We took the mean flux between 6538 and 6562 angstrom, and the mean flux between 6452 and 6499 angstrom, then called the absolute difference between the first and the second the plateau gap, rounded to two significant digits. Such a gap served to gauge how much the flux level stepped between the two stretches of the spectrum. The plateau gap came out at 1.1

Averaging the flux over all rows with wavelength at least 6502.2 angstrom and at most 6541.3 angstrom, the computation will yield 13.5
